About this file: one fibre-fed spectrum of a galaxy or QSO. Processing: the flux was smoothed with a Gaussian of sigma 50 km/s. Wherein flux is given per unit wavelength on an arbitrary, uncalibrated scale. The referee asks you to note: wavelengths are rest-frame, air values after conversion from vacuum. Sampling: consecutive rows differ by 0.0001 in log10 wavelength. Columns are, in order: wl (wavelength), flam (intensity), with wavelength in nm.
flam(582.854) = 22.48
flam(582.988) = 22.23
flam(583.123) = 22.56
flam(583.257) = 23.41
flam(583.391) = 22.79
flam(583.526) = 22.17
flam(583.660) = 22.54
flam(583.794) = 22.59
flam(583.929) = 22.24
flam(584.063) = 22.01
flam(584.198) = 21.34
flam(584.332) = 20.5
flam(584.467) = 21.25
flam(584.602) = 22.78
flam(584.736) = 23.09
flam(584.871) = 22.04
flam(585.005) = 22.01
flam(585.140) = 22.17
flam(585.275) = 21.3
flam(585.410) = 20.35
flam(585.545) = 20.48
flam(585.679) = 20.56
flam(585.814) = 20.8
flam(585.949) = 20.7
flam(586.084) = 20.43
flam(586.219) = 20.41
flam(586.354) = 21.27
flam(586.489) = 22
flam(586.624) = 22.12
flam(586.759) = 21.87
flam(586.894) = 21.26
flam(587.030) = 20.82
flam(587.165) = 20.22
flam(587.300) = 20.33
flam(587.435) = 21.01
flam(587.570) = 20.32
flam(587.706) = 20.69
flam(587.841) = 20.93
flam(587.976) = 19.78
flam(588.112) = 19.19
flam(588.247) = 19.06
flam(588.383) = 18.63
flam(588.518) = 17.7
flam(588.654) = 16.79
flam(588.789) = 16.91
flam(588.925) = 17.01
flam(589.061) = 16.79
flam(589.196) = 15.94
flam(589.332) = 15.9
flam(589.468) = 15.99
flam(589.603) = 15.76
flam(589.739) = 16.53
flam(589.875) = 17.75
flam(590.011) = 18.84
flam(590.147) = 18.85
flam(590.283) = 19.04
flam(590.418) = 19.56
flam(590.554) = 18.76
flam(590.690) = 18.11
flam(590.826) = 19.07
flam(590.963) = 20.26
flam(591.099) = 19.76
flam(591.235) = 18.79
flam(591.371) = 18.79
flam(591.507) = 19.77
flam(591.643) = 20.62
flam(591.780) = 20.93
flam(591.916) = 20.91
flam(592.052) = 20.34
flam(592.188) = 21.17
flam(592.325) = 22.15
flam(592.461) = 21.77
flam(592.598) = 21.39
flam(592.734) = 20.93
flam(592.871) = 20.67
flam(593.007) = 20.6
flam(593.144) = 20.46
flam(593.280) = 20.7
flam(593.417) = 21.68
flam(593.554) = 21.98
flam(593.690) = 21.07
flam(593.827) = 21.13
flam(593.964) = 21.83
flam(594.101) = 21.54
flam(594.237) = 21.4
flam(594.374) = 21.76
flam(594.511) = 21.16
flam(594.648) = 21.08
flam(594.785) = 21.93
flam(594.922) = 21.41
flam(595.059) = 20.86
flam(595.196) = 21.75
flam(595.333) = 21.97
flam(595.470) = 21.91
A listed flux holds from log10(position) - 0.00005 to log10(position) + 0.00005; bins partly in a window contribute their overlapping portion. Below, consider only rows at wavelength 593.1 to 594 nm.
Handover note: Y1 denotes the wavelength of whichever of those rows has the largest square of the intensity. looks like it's 593.554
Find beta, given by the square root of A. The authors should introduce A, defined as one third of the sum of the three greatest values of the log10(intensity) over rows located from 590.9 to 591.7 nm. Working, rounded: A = 1.31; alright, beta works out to 1.14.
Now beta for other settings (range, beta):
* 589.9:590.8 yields 1.13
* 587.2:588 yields 1.15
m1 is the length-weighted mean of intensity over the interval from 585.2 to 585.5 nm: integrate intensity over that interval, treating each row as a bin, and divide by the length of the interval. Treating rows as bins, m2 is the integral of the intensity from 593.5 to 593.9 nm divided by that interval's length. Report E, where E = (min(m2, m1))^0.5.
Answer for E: 4.56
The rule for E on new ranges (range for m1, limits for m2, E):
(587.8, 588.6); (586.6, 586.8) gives 4.37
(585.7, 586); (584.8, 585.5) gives 4.55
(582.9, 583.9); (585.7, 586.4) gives 4.55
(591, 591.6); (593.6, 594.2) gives 4.41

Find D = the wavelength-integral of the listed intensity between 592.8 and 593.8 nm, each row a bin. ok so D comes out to 21.0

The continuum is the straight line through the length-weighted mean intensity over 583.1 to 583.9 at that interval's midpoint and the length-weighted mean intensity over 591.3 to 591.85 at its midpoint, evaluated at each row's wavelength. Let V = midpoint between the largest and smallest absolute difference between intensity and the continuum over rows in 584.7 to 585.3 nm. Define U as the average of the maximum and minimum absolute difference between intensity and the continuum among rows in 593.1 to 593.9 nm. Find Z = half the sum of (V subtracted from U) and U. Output 1.6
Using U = 1.8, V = 0.4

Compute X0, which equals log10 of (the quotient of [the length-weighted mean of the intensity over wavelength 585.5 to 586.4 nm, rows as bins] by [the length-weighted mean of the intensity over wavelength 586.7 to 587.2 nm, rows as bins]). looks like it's -0.01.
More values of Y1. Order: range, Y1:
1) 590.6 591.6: 590.963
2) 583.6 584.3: 583.794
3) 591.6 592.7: 592.325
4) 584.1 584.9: 584.736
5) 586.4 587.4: 586.624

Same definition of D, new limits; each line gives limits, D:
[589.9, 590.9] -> 18.8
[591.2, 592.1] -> 18.1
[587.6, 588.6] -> 19.4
